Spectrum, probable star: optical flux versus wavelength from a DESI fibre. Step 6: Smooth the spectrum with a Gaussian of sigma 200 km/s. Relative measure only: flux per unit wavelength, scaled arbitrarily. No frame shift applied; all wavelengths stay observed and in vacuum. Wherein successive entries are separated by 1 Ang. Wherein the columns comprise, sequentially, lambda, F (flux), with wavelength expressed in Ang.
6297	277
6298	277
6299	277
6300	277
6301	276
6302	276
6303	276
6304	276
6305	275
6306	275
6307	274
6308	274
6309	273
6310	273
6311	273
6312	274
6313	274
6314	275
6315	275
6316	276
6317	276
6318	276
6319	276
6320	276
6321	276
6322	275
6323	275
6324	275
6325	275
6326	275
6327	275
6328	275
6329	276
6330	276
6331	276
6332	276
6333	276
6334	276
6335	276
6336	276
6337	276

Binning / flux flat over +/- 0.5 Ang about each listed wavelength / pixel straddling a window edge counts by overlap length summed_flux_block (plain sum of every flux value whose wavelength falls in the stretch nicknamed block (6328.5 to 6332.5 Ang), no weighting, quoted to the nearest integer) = 1104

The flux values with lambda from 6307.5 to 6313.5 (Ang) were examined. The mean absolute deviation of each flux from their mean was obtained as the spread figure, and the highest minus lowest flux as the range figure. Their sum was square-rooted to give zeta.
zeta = 1.22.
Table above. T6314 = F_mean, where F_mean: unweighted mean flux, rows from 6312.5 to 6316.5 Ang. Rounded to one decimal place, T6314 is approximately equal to 275.0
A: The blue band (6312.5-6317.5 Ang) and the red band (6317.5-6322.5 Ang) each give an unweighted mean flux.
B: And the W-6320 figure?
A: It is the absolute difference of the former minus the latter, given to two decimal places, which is 0.60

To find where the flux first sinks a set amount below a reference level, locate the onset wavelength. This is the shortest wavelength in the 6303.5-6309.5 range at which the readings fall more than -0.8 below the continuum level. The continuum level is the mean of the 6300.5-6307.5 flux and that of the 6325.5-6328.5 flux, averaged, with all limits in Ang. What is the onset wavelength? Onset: 6304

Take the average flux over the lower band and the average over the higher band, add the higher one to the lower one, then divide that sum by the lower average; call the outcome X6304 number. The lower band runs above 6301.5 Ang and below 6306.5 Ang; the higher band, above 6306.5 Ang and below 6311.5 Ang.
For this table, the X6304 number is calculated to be 1.99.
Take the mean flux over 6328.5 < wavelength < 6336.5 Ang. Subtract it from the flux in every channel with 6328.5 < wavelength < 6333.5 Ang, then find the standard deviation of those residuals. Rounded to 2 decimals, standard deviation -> 0.00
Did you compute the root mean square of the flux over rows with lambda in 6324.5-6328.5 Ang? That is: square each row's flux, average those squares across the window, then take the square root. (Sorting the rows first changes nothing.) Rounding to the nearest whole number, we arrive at 275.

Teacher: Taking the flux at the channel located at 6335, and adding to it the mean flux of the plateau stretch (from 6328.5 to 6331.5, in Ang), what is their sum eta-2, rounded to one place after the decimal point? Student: 552.0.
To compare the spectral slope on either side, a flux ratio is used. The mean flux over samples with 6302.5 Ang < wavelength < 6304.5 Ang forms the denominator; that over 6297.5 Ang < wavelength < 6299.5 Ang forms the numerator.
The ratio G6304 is 1.00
